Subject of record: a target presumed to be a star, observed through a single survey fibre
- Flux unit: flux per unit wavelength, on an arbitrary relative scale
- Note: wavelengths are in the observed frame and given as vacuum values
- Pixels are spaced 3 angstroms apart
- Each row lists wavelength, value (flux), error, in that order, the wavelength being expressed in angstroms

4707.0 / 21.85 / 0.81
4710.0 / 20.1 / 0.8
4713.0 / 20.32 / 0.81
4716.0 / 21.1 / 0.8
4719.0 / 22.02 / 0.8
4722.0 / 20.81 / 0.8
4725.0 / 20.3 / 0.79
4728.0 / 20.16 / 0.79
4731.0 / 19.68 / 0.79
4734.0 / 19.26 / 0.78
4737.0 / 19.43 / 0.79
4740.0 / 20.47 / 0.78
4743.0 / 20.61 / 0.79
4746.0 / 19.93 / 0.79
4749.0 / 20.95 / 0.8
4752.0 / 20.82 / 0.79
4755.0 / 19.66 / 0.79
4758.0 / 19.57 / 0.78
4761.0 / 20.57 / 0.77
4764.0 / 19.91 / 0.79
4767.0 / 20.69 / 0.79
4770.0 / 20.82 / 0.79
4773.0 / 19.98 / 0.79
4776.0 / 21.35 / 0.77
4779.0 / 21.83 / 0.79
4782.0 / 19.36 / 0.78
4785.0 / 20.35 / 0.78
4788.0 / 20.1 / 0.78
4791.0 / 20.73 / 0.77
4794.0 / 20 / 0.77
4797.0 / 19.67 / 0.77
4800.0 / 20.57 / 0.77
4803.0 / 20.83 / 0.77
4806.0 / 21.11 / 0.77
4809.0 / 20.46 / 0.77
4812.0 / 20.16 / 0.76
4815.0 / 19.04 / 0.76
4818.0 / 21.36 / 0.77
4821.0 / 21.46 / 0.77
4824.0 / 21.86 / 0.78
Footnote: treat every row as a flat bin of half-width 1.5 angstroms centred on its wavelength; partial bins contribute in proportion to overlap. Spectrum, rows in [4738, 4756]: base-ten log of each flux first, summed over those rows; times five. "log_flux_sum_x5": 39.29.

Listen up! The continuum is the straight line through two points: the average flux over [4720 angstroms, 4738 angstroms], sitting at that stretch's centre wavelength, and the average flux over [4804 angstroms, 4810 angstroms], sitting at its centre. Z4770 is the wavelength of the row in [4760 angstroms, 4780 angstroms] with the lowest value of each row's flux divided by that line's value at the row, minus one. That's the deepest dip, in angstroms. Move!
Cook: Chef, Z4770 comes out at 4773.0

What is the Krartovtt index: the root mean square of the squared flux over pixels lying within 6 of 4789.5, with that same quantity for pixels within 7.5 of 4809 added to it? 826.5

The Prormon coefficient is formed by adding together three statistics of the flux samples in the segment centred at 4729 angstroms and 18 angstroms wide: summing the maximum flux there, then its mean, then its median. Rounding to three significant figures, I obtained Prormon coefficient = 60.7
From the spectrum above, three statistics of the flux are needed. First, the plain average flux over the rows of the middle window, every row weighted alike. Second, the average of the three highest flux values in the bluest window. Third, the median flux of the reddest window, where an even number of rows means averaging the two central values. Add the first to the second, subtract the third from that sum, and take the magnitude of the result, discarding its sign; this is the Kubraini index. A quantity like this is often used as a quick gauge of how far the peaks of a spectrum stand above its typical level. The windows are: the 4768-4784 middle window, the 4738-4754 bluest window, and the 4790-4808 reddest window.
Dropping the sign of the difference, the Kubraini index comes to 20.8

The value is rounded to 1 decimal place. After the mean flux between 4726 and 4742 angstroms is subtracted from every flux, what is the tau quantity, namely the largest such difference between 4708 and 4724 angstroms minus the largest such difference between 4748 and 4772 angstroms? 1.1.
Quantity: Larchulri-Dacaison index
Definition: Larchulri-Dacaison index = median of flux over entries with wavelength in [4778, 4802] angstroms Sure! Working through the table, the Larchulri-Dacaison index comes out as 20.2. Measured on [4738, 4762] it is 20.5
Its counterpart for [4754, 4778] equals 20.3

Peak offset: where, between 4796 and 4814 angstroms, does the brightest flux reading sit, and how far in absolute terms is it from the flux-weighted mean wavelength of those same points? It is 1.5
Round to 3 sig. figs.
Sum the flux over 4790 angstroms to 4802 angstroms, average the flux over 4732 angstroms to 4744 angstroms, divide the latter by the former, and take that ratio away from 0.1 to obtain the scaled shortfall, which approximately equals -0.146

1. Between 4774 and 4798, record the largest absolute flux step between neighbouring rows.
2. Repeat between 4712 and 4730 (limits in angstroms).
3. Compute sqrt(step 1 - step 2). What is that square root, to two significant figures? 1.1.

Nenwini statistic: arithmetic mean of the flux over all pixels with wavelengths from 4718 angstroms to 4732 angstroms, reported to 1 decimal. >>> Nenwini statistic 20.6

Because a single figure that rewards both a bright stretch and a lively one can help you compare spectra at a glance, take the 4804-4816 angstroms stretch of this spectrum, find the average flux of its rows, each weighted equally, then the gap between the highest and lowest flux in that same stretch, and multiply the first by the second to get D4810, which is 42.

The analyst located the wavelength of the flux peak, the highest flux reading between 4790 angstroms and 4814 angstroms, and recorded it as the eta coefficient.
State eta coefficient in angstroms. 4806.0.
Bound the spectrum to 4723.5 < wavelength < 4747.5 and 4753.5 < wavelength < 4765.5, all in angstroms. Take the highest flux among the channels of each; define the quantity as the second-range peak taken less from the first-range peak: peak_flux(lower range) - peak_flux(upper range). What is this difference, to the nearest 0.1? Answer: 0.0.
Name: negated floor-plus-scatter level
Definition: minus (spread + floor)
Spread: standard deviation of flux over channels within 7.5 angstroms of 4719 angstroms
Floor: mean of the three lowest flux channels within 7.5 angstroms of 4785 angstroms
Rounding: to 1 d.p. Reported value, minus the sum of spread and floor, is -20.6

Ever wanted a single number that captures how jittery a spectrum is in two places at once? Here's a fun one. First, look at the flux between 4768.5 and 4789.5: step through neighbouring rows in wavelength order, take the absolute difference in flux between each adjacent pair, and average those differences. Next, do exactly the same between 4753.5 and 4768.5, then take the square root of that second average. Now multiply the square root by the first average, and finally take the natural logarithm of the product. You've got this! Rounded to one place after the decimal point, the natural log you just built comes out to -0.2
